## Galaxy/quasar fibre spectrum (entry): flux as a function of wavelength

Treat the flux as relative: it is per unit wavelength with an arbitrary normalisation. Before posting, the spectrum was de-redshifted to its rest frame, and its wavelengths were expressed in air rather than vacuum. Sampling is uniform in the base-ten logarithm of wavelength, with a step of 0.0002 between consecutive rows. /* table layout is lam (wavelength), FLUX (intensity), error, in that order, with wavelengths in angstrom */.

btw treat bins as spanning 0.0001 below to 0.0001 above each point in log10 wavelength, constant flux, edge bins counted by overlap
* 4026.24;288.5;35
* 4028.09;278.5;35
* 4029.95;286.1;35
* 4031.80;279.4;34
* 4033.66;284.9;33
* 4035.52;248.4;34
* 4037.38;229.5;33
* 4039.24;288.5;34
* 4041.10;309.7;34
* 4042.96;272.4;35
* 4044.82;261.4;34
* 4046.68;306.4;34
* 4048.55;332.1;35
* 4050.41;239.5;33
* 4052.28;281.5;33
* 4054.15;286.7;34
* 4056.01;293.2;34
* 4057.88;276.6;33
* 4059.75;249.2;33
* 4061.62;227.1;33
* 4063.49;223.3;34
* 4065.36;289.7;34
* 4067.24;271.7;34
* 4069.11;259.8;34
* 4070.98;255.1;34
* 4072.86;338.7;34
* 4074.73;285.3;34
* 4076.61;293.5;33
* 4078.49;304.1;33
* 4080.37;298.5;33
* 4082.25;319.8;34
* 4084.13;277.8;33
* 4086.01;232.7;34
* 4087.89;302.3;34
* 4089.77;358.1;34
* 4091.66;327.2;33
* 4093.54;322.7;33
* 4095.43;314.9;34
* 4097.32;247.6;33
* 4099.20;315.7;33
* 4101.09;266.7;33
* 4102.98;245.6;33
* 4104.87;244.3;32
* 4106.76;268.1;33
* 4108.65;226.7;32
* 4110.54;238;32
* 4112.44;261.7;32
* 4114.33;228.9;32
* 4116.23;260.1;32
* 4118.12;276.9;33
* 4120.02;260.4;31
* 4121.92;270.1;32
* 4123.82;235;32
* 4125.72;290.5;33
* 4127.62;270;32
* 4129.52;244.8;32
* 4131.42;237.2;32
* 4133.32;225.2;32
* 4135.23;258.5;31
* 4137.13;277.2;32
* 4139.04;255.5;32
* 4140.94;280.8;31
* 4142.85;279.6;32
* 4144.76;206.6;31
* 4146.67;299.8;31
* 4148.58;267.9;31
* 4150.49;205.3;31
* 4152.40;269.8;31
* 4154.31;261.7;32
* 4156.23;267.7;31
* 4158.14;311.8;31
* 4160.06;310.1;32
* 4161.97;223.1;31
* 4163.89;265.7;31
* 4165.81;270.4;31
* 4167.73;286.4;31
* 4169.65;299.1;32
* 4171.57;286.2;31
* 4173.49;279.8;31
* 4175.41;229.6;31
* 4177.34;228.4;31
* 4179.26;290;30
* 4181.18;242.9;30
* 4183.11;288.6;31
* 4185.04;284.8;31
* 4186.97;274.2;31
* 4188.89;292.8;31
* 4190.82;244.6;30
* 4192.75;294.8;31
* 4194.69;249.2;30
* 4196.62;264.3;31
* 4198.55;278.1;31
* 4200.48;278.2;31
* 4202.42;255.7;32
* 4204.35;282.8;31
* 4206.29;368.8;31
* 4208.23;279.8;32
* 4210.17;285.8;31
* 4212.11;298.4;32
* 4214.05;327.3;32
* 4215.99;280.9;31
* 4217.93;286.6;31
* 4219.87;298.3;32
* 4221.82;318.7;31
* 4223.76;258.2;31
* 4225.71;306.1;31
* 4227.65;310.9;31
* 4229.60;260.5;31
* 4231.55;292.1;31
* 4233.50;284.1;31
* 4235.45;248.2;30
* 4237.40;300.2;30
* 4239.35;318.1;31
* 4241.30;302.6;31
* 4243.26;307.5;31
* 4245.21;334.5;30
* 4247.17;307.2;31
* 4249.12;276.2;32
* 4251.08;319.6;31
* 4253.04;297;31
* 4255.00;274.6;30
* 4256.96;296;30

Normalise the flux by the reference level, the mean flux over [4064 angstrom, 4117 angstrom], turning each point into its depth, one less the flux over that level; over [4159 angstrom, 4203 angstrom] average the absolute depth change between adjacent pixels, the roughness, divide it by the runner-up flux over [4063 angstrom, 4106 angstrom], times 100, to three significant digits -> 0.0295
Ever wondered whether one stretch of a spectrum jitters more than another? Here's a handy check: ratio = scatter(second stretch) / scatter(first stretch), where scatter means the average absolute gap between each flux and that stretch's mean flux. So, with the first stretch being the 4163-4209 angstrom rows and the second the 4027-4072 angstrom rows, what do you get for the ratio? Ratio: 1.11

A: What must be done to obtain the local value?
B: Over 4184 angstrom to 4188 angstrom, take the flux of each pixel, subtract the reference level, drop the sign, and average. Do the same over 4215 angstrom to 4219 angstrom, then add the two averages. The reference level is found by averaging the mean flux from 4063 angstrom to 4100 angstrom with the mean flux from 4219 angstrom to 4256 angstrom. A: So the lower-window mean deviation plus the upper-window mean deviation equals 24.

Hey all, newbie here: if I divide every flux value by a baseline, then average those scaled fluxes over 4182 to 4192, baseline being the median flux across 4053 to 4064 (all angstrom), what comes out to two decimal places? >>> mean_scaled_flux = 1.05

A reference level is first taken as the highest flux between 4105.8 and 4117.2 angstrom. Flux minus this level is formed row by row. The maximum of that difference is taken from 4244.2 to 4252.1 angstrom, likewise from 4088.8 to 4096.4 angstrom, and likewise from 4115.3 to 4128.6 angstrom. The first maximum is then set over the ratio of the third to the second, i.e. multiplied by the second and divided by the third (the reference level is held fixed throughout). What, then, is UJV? 267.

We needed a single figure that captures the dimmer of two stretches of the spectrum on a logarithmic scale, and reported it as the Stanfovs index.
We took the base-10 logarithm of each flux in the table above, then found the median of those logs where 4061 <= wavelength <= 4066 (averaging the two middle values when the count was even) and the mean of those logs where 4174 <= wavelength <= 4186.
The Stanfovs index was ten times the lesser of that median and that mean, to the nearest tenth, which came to 23.6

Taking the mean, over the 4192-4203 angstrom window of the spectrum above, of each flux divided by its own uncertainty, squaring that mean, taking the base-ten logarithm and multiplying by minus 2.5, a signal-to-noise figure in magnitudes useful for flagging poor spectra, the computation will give -4.70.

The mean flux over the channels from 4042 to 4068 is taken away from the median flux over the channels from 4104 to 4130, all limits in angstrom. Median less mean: -12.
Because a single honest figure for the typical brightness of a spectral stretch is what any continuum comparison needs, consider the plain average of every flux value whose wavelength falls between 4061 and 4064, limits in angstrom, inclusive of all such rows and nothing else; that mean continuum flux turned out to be 225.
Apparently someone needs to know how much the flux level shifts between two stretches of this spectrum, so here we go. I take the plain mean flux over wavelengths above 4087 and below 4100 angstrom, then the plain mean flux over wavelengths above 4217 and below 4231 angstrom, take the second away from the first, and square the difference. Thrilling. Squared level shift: 454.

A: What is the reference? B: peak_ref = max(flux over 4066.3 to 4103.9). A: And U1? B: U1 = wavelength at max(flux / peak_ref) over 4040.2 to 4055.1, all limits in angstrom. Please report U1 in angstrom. 4048.55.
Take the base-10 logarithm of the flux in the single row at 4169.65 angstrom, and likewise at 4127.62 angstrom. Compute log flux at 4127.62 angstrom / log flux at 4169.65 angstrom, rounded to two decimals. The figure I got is 0.98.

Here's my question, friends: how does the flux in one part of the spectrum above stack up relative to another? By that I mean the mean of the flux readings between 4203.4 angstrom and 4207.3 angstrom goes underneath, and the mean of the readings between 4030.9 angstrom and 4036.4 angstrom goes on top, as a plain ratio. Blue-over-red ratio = 0.83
